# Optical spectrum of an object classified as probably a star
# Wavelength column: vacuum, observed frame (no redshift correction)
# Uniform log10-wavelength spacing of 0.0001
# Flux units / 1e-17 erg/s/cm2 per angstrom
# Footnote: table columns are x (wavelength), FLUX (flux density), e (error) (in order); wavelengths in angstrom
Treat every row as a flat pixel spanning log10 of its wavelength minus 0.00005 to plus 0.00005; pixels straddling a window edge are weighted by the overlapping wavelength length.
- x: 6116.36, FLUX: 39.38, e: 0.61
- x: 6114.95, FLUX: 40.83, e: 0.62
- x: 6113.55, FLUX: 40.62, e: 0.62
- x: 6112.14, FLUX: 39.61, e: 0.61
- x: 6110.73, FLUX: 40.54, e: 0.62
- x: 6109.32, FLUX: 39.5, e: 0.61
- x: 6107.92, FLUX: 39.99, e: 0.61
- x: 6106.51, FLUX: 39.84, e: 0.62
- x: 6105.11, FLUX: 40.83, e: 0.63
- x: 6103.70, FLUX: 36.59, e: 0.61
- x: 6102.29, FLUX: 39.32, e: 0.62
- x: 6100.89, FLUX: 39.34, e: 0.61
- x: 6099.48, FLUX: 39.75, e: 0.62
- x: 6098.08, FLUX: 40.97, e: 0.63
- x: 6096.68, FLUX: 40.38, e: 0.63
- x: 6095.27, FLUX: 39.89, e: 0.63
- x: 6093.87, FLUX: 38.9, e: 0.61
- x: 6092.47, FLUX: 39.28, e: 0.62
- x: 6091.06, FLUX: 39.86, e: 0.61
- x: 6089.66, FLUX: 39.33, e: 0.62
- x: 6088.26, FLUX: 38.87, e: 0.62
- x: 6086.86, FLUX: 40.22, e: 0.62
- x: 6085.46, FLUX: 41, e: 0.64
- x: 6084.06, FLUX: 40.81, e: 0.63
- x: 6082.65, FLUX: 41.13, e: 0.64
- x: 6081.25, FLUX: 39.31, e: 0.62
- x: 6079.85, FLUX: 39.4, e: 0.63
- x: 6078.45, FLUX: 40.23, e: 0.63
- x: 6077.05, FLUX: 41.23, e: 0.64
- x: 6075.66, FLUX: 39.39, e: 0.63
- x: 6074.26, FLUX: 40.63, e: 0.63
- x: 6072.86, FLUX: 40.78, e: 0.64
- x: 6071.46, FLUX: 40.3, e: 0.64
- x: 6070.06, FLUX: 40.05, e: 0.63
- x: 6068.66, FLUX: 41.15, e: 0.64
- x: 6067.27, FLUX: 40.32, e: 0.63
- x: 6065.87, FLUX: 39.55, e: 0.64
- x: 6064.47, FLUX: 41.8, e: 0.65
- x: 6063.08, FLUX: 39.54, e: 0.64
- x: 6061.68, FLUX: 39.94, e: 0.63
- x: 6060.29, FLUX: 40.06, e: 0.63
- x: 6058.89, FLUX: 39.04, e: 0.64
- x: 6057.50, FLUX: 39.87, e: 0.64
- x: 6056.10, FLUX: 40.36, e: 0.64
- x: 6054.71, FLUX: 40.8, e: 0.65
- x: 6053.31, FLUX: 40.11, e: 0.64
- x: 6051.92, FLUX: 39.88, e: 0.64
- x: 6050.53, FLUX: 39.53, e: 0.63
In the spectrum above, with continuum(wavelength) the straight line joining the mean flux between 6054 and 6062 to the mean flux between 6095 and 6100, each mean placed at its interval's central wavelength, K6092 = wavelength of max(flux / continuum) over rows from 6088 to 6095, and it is 6091.06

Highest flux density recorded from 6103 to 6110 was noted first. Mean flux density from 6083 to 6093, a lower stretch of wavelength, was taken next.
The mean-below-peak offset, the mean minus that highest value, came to -0.9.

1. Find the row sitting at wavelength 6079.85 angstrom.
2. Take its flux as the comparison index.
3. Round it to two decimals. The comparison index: 39.40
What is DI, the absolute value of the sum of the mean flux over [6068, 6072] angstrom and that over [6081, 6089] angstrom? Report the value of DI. 80.7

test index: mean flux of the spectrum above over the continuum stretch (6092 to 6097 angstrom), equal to 39.6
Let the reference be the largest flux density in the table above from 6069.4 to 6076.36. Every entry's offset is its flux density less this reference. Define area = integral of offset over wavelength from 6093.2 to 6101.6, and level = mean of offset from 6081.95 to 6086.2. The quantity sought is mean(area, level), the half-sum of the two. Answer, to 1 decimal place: -3.7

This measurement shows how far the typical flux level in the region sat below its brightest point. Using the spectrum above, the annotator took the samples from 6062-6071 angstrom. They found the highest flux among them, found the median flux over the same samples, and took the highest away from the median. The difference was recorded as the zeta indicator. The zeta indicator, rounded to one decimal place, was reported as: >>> -1.6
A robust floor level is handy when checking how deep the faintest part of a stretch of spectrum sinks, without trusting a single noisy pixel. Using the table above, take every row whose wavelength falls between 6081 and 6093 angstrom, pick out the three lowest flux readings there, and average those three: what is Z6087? 39.2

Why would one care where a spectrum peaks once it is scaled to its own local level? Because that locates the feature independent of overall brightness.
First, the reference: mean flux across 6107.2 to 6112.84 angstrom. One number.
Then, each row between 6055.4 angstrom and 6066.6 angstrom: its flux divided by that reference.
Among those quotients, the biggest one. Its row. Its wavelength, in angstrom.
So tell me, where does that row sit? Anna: 6064.47 angstrom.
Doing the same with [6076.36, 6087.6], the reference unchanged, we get 6077.05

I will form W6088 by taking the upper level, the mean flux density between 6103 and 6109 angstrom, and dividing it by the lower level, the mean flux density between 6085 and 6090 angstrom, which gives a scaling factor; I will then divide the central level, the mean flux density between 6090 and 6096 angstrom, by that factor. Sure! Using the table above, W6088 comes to 40.0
